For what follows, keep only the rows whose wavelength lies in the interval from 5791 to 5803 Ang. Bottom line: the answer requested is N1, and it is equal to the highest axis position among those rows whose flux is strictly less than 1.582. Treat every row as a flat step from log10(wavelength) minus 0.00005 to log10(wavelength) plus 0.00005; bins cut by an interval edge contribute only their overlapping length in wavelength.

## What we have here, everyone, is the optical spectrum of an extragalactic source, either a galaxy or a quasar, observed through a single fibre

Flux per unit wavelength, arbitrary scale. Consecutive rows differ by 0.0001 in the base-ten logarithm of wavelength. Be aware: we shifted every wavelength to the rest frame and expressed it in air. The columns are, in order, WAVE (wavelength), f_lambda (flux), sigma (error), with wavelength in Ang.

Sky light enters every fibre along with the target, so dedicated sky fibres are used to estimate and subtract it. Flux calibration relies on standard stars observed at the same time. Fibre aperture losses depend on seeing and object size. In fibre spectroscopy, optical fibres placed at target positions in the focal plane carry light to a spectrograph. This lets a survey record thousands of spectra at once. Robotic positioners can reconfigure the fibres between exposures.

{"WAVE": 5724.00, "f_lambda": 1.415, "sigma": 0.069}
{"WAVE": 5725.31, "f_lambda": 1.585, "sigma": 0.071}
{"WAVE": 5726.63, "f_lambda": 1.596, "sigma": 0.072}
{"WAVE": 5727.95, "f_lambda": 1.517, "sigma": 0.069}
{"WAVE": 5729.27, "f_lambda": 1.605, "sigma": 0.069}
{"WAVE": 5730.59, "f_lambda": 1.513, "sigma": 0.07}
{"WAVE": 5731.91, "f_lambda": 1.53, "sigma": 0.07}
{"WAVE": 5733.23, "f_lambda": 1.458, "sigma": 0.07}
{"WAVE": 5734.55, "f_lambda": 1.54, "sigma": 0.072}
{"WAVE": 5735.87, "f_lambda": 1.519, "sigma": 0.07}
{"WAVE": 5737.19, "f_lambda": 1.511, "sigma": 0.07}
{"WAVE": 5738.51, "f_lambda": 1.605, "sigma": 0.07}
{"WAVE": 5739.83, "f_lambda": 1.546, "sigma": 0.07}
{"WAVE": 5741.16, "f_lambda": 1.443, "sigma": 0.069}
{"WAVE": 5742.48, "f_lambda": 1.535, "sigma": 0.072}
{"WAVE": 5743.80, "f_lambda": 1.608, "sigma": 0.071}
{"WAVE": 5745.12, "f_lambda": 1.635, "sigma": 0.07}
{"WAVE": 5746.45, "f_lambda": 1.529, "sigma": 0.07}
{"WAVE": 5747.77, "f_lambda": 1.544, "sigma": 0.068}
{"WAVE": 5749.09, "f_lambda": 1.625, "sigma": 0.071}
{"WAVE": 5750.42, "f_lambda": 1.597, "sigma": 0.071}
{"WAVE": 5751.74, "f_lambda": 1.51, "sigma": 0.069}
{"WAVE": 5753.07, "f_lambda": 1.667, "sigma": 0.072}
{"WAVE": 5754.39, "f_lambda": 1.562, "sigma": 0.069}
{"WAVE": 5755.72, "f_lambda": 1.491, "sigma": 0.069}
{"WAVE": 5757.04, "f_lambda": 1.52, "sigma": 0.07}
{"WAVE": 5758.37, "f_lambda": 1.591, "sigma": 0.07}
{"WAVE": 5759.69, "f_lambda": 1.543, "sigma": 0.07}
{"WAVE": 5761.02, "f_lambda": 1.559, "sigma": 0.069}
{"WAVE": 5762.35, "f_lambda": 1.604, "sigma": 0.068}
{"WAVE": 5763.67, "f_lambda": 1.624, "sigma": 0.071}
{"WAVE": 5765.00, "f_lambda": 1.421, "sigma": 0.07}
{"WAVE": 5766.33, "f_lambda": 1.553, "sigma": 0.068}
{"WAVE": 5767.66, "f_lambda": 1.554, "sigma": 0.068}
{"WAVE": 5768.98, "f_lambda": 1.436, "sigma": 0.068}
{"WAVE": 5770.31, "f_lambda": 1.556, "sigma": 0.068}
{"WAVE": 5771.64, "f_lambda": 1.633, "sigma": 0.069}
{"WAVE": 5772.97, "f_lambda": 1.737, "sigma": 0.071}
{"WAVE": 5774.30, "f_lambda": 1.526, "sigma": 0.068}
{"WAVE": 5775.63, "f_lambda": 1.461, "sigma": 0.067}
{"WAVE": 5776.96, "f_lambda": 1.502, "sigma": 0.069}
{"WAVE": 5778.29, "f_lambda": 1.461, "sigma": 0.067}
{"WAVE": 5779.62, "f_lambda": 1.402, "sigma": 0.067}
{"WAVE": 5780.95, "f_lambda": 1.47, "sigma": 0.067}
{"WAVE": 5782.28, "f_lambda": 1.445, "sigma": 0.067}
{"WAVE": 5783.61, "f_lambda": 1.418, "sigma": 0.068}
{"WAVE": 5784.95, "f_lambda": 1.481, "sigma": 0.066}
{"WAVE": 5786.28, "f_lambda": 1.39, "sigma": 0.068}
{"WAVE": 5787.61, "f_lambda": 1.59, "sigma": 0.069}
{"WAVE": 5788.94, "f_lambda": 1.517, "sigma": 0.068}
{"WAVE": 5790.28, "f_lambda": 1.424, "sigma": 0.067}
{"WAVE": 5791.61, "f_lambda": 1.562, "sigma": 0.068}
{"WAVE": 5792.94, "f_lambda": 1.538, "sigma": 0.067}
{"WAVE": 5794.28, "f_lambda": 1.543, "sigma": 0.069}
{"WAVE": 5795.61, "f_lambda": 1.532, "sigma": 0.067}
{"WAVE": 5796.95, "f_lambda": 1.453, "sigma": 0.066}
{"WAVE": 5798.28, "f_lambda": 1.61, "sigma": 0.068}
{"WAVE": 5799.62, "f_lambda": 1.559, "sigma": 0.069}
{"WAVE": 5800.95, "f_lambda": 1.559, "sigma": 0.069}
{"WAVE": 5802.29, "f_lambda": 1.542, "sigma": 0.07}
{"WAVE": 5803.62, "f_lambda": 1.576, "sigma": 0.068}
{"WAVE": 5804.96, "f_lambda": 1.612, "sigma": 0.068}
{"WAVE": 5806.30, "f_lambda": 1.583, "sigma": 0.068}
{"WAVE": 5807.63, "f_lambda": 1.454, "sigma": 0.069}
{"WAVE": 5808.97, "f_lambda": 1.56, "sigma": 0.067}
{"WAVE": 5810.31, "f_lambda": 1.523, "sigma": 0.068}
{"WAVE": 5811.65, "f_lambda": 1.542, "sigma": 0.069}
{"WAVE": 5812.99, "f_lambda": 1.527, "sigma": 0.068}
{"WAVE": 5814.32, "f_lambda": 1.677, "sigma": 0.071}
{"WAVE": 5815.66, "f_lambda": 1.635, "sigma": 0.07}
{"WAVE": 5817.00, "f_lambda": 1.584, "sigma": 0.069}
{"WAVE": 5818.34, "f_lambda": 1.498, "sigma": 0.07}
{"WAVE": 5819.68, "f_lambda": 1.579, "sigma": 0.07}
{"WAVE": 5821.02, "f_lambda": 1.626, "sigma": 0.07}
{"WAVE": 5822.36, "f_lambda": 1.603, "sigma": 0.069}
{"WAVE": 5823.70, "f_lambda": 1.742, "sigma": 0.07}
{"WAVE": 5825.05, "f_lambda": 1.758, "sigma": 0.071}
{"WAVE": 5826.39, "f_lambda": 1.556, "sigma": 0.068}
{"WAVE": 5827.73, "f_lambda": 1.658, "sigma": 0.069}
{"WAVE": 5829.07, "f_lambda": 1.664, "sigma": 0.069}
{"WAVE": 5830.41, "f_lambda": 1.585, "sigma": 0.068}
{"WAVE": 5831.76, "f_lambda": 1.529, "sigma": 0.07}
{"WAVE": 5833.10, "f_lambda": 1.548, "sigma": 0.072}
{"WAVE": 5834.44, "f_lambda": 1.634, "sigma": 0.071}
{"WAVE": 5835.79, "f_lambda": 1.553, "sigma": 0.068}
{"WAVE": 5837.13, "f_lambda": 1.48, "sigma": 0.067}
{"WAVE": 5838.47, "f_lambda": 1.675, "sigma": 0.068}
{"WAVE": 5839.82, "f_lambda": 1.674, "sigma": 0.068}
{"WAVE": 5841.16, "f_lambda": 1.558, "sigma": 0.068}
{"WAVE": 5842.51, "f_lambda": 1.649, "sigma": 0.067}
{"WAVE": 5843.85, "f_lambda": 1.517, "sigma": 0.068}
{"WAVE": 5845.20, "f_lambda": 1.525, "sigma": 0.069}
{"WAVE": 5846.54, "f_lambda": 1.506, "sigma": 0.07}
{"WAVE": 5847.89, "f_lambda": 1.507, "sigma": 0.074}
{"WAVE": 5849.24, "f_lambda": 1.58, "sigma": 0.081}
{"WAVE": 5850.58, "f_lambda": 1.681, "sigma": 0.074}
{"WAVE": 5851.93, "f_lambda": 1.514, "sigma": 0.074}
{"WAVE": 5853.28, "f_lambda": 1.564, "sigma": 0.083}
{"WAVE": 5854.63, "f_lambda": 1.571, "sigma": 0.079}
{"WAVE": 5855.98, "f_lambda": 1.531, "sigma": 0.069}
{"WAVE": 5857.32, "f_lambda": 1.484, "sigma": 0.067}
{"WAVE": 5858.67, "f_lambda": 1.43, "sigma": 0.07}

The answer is 5802.29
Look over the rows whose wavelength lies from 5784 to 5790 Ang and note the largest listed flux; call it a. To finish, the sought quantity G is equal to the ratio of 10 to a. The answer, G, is 6.29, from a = 1.59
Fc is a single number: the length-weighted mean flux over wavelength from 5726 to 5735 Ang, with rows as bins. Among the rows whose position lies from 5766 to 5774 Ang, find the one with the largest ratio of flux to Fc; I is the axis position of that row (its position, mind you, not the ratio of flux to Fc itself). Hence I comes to 5772.97 Ang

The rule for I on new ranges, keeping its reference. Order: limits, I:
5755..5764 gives 5763.67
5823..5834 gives 5825.05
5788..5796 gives 5791.61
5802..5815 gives 5814.32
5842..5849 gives 5842.51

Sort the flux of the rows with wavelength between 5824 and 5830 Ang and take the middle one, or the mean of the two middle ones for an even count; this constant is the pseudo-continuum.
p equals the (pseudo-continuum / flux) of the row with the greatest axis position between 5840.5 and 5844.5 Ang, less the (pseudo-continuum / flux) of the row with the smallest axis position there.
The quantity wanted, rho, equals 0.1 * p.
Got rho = 0.003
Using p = 0.029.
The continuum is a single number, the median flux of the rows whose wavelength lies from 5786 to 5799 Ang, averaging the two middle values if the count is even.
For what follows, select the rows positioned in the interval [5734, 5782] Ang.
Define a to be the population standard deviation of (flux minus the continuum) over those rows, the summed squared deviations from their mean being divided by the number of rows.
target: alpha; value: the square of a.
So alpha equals 0.0051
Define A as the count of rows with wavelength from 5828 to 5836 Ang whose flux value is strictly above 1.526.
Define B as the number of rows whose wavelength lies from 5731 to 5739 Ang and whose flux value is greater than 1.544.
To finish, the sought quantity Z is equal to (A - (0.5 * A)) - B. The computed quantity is 2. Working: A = 6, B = 1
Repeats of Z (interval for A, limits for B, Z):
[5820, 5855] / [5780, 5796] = 8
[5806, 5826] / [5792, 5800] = 4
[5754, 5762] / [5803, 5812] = -2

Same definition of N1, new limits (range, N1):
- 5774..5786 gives 5784.95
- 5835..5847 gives 5846.54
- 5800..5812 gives 5811.65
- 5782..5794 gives 5792.94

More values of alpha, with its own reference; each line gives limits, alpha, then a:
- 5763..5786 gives 0.0077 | 0.088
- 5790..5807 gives 0.0027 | 0.052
